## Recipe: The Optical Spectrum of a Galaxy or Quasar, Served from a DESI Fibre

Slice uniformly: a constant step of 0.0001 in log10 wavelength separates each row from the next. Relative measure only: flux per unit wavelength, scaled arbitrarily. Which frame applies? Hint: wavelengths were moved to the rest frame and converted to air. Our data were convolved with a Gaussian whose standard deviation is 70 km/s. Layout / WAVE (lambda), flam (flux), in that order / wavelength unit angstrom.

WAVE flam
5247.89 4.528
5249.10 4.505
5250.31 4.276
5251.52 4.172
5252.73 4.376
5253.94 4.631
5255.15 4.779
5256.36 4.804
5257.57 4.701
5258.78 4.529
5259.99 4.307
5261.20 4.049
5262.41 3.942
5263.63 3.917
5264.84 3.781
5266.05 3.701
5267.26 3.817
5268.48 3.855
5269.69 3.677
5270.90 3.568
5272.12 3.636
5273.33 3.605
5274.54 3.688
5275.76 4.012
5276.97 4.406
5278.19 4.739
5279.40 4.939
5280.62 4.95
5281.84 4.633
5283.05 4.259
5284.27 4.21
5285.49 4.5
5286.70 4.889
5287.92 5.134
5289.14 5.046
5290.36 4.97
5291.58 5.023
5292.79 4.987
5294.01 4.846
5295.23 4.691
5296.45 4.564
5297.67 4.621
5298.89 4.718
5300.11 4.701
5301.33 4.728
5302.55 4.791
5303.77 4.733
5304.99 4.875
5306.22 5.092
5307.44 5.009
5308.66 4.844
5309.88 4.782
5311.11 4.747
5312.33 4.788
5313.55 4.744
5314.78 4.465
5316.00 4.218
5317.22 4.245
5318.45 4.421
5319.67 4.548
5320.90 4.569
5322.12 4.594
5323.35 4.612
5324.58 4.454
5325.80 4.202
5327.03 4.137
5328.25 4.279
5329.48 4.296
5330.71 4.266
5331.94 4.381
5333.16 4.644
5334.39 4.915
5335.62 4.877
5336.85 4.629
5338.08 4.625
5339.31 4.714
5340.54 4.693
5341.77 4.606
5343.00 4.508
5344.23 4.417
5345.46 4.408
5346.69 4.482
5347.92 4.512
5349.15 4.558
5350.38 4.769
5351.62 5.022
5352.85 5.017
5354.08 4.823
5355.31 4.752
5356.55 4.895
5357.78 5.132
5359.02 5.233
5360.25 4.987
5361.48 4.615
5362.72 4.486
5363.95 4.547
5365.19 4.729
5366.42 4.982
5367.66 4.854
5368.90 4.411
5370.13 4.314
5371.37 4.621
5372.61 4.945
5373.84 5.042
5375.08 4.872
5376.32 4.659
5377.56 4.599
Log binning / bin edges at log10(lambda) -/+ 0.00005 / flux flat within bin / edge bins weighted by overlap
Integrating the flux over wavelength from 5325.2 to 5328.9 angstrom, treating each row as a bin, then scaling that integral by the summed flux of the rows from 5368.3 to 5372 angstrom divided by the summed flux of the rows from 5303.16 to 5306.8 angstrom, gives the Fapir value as 14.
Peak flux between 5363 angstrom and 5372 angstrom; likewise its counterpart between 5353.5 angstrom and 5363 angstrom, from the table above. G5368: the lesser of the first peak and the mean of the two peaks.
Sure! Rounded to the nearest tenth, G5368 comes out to 5.0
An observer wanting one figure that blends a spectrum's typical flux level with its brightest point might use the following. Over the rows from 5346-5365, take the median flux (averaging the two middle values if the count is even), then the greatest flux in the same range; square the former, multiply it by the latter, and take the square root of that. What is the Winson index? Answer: 10.9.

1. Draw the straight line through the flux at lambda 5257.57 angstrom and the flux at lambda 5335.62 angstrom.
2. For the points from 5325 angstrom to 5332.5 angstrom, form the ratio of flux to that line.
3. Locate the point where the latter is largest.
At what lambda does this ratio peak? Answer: 5331.94 angstrom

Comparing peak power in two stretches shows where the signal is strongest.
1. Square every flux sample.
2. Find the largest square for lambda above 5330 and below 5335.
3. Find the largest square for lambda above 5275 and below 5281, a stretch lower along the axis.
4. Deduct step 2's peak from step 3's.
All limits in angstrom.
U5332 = 0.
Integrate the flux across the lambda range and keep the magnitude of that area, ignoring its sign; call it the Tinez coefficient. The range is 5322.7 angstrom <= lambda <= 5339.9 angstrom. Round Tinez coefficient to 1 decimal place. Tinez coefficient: 77.4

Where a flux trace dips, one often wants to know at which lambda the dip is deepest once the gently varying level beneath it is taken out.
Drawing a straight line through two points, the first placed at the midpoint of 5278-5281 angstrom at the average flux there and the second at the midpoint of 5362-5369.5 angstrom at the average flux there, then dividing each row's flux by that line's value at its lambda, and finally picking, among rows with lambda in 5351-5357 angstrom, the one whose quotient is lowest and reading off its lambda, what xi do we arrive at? 5355.31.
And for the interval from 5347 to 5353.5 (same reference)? 5347.92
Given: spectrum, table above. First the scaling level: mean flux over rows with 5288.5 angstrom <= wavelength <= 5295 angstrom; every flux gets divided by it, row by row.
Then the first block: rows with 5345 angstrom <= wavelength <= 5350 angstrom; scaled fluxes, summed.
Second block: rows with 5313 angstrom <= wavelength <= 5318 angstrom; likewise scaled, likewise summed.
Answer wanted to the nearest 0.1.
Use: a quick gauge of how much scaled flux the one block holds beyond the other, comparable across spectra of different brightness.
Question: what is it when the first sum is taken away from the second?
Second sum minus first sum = -0.1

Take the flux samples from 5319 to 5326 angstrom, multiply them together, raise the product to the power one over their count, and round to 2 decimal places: 4.49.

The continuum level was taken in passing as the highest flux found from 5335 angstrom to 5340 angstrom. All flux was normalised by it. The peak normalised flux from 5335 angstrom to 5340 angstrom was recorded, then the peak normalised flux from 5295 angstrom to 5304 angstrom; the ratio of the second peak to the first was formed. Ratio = 0.98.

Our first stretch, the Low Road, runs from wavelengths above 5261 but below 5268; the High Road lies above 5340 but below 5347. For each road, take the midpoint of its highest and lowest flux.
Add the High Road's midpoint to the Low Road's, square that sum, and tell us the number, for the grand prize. 71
